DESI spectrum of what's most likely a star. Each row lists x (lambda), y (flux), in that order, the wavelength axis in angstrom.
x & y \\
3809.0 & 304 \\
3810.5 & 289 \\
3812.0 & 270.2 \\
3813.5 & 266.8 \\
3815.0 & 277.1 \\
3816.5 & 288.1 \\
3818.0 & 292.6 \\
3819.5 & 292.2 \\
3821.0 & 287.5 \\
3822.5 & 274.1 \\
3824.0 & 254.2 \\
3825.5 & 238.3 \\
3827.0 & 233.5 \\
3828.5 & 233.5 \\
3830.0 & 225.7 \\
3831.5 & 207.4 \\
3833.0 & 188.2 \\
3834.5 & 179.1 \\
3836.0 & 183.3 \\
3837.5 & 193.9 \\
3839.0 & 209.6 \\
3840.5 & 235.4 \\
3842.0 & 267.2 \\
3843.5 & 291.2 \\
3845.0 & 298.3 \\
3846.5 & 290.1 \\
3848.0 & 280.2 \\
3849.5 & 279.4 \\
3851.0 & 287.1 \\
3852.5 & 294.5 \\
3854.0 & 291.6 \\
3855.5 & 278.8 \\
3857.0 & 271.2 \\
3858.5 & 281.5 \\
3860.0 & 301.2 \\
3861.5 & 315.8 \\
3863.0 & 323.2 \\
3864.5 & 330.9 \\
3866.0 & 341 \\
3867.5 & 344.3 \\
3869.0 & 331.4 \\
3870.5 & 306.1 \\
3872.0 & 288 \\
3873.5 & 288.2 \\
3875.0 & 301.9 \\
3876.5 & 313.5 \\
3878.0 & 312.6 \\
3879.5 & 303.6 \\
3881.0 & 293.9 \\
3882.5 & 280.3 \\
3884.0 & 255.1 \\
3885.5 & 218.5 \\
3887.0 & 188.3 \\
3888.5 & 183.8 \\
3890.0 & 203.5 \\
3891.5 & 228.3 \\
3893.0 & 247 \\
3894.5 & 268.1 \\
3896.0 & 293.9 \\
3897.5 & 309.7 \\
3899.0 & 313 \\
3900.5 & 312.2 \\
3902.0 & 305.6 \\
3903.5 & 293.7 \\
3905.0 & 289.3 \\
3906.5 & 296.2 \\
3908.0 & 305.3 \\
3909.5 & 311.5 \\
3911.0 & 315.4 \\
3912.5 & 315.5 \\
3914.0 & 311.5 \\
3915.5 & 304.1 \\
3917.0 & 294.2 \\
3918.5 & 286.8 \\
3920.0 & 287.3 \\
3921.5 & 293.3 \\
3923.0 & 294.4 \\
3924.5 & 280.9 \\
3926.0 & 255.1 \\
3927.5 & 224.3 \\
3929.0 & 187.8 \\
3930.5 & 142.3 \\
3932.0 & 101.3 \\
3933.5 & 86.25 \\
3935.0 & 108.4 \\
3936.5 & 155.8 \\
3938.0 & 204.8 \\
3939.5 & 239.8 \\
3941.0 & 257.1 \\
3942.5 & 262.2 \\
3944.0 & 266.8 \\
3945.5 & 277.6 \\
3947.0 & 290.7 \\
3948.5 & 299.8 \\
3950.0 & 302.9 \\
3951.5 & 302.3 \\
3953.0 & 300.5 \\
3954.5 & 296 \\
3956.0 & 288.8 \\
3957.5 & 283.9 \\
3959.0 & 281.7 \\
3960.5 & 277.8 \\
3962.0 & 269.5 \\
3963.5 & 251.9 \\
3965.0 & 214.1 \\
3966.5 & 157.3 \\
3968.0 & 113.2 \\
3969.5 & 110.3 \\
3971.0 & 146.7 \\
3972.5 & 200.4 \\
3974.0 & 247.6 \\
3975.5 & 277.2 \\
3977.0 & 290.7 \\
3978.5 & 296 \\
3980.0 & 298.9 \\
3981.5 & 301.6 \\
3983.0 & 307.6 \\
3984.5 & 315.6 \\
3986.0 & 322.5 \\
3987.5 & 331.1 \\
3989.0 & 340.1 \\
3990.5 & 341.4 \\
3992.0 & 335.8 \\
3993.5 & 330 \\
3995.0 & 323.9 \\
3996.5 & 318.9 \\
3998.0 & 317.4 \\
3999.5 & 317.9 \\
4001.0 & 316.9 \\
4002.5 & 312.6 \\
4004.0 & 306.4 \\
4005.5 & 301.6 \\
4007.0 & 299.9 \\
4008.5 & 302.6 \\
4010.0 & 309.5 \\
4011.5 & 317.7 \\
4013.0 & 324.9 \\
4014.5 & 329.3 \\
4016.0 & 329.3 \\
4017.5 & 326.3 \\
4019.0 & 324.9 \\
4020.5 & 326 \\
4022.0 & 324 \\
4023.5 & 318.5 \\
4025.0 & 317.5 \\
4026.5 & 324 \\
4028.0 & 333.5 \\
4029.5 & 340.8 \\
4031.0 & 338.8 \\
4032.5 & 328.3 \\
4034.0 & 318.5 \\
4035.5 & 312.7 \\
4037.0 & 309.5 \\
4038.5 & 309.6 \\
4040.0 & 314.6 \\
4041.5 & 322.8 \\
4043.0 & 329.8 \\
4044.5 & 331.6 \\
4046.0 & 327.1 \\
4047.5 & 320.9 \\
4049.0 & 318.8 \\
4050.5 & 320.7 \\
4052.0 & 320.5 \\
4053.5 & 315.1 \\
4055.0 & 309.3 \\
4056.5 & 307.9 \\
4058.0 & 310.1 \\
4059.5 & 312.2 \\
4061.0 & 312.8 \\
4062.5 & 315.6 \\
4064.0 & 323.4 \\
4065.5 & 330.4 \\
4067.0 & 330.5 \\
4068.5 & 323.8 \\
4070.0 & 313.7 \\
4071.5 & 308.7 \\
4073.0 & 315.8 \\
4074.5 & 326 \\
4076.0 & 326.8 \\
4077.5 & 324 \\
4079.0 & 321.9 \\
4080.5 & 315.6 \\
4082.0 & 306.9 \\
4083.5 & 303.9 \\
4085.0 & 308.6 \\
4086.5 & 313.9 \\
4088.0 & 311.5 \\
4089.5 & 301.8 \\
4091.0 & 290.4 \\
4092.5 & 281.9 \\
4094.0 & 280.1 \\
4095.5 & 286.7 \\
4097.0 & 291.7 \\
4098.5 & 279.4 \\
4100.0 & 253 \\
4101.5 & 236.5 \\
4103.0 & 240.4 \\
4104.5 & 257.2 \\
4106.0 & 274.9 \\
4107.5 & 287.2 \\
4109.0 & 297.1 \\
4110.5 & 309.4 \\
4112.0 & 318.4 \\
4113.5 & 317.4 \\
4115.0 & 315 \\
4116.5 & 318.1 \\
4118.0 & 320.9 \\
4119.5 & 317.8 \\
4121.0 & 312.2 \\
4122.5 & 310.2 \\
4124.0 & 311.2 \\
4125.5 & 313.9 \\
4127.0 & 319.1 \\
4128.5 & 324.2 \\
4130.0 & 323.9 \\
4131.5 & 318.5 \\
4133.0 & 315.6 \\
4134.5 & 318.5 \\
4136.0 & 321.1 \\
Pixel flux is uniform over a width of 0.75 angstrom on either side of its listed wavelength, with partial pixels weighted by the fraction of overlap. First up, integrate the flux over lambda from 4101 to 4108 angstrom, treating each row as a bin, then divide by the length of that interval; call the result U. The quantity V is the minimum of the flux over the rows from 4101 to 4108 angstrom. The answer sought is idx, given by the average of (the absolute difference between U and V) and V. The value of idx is 130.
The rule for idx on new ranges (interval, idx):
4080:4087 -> 155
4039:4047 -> 162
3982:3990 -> 162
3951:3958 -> 147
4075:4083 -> 159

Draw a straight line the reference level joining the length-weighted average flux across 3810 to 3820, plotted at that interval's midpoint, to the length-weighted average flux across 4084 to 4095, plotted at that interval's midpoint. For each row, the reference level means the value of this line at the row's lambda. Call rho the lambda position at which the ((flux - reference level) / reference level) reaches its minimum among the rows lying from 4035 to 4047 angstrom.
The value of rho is 4037.0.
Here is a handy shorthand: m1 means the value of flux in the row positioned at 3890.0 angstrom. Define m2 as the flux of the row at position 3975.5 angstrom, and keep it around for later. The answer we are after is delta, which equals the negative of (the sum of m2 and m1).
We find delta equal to -481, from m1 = 203.5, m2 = 277.2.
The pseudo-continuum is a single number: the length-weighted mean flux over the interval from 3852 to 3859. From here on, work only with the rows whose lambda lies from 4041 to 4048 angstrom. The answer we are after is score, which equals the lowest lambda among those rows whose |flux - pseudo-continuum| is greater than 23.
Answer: 4041.5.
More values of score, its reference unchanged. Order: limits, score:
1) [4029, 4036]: 4029.5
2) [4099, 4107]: 4100.0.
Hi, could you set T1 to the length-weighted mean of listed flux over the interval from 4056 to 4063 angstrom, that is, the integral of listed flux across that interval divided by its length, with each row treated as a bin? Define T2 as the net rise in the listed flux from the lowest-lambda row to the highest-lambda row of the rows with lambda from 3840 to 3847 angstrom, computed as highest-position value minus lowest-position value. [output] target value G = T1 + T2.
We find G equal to 366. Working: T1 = 312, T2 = 55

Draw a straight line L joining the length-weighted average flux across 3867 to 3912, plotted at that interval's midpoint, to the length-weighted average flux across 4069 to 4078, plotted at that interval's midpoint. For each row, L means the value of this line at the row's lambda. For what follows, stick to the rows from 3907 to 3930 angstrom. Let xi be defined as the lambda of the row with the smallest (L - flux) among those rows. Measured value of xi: 3911.0 angstrom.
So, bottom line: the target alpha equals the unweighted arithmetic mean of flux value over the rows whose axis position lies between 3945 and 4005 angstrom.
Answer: 280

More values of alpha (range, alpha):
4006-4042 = 321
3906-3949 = 250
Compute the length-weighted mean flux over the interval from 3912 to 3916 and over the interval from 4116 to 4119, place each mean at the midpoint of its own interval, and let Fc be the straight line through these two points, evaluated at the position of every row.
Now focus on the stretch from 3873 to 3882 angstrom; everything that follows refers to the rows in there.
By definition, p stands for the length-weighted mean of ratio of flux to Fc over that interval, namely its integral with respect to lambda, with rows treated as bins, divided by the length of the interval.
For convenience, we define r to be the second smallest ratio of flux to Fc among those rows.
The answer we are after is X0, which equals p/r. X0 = 1.03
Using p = 0.98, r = 0.95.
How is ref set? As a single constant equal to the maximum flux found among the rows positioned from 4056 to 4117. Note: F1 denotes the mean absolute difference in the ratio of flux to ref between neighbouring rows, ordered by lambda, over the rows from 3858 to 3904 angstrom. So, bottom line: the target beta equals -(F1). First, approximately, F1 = 0.043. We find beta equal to -0.043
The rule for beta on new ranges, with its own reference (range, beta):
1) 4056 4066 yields -0.011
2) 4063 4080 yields -0.016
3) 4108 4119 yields -0.015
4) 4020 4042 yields -0.017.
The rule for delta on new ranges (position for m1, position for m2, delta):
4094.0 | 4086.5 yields -594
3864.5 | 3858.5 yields -612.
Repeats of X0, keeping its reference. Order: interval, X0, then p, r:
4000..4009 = 1.02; 0.98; 0.96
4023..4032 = 1.03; 1.04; 1.01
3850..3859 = 1.02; 0.92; 0.91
